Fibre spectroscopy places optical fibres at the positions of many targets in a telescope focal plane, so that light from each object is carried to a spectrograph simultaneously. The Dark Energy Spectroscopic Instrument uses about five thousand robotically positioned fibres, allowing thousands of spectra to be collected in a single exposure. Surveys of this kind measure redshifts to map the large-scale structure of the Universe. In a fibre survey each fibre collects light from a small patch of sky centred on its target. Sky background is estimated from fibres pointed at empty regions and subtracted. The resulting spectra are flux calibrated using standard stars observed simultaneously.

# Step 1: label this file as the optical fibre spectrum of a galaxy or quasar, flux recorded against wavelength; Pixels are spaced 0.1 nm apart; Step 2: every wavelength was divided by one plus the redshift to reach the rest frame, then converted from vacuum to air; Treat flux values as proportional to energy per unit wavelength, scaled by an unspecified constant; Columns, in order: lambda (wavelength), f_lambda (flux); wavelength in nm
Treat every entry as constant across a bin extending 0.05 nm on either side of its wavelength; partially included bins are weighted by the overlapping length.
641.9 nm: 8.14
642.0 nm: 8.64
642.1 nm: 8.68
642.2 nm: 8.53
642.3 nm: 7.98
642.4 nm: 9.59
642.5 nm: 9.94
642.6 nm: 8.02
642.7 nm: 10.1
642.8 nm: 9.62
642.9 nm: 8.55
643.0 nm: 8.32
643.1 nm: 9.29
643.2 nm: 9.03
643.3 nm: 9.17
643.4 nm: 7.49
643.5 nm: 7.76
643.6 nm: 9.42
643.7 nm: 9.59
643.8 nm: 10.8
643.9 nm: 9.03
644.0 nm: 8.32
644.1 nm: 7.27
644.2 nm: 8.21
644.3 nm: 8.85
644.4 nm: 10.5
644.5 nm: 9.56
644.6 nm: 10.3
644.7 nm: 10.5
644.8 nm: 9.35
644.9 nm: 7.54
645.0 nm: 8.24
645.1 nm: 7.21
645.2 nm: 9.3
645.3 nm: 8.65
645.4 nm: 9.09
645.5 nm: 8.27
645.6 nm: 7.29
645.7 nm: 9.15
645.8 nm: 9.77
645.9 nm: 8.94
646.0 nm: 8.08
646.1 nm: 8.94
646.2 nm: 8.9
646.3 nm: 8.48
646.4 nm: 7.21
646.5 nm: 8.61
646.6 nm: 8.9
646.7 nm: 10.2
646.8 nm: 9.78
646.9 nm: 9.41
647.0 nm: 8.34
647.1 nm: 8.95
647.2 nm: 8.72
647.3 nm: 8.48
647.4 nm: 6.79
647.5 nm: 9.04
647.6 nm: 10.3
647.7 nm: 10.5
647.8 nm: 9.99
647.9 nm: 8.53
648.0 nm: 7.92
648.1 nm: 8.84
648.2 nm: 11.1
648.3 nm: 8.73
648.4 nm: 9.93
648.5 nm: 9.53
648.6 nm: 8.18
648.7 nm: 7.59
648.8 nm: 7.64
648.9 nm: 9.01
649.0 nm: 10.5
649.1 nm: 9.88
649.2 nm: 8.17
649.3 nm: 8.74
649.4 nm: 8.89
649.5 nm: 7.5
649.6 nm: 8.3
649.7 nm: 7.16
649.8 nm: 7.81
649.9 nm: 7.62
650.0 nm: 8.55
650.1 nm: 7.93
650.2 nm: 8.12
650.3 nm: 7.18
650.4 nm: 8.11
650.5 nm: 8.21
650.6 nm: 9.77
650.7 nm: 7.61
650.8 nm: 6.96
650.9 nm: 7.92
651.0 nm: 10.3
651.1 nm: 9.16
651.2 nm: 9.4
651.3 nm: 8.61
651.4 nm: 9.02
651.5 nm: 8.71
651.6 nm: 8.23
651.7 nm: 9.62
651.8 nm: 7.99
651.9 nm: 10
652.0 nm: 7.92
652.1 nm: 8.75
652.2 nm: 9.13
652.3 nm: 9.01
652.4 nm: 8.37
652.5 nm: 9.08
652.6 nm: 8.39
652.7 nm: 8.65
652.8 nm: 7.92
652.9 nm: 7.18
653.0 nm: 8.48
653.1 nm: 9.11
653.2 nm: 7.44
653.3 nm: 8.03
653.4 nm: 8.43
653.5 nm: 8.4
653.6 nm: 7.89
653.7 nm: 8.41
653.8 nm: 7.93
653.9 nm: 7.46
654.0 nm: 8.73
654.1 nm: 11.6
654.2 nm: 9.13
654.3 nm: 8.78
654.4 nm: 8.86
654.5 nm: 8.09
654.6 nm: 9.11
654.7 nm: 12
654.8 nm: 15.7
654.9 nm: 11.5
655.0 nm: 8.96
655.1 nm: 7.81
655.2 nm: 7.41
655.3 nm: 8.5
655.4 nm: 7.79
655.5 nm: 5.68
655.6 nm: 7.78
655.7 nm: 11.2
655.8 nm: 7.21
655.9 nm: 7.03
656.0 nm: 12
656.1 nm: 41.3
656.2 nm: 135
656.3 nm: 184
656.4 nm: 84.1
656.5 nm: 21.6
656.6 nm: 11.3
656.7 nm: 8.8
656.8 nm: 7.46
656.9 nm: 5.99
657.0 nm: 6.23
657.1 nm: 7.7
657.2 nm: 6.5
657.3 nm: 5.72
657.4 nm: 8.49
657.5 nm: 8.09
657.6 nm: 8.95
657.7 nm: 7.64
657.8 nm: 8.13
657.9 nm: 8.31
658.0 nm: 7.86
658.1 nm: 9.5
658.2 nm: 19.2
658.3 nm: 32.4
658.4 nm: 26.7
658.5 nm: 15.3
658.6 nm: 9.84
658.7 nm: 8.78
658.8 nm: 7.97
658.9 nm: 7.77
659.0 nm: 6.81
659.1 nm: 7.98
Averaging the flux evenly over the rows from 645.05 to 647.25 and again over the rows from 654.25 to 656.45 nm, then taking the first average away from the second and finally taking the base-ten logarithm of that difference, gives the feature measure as 1.28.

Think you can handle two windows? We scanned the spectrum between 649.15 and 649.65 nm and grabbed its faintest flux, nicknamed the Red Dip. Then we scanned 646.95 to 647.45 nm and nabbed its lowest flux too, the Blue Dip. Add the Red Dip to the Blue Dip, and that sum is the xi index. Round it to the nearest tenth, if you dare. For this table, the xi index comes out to 14.3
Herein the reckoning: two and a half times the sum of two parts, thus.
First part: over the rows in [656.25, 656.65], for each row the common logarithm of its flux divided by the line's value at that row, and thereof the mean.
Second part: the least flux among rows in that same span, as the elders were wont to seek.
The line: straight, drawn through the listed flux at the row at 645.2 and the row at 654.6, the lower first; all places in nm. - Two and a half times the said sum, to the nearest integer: 30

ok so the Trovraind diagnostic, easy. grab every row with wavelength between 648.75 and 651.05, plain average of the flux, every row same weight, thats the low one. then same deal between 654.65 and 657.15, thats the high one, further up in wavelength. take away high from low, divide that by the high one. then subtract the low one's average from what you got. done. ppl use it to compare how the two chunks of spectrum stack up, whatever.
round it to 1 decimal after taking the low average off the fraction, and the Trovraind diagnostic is -9.0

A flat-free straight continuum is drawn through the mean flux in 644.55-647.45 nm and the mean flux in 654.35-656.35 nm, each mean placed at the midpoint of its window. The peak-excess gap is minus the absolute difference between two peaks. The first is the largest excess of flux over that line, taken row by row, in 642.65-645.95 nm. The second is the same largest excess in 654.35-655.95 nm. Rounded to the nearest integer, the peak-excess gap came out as -17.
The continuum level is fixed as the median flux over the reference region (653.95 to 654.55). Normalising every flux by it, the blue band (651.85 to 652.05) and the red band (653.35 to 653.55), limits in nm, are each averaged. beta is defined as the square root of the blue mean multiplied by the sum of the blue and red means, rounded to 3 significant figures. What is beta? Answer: 1.41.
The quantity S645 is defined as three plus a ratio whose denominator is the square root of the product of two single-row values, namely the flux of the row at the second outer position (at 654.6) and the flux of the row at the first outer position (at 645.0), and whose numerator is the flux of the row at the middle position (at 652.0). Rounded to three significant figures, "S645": 3.91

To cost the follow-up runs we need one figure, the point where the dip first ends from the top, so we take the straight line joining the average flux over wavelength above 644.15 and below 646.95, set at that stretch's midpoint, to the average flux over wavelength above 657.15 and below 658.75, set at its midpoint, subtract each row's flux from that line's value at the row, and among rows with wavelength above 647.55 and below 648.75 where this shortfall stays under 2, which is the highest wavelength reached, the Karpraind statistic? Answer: 648.6 nm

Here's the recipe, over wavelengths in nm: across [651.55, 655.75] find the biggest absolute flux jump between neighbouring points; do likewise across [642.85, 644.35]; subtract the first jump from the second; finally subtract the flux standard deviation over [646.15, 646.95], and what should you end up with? -3.3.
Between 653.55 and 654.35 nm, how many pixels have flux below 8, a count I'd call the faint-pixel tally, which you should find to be 3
